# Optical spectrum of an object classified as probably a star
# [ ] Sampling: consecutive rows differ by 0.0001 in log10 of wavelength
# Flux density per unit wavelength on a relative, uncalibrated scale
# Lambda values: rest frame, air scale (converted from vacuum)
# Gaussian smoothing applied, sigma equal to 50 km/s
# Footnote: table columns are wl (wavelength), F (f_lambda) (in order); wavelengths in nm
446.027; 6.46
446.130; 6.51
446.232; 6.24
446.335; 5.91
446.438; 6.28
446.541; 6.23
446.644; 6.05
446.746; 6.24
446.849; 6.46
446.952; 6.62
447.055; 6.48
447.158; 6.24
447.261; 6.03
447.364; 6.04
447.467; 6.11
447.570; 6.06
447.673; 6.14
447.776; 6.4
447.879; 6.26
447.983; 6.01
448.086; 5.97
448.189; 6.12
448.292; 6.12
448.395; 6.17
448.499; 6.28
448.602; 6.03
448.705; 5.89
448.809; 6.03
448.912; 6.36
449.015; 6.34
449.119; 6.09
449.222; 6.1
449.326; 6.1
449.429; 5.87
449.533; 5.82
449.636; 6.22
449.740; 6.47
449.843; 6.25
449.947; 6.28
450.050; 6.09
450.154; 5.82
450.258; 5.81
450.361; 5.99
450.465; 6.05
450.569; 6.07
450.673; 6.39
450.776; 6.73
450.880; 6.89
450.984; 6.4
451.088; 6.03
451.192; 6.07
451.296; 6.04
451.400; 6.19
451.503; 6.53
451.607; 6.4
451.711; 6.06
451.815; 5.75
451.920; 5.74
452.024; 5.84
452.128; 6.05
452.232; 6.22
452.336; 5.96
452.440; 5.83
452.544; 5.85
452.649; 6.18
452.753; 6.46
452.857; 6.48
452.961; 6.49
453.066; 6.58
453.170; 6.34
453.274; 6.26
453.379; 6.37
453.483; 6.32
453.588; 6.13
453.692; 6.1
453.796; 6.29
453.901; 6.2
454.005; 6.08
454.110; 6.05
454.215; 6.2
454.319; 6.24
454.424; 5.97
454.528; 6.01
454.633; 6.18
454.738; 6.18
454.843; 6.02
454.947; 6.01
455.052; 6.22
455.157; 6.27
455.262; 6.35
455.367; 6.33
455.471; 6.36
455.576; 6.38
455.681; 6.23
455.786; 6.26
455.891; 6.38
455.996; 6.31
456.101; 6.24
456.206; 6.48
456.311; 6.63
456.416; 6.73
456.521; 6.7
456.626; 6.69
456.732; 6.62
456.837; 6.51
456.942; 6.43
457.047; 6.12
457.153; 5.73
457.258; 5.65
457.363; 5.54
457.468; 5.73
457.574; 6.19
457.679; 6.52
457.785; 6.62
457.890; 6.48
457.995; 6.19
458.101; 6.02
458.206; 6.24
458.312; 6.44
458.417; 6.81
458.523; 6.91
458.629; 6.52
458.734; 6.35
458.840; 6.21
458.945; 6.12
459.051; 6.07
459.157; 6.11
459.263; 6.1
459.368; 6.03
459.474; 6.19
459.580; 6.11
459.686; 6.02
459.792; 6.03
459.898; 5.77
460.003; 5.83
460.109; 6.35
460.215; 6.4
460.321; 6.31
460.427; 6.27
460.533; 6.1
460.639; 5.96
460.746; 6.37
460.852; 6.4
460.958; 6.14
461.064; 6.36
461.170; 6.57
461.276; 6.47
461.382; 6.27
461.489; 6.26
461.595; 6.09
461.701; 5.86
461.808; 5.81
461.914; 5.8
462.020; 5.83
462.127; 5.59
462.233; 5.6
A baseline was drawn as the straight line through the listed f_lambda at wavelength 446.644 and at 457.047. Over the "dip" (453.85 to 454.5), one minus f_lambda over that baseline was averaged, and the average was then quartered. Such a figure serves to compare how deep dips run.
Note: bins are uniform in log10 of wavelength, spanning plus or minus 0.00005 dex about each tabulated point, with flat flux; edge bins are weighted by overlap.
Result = -0.001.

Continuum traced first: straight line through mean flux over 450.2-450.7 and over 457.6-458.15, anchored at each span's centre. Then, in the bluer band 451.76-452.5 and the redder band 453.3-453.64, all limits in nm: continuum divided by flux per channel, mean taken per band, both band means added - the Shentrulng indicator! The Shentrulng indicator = 2.02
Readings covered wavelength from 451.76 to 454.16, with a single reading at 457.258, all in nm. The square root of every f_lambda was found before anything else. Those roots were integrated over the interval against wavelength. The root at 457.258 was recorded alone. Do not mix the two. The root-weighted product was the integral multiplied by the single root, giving 14.1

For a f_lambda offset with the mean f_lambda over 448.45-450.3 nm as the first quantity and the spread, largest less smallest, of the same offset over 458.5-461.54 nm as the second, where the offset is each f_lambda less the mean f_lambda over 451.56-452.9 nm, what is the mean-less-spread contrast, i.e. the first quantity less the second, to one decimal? -1.1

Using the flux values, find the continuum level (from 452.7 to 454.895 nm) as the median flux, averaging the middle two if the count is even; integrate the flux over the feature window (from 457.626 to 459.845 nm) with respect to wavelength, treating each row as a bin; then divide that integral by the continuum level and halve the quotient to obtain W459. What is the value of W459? 1.13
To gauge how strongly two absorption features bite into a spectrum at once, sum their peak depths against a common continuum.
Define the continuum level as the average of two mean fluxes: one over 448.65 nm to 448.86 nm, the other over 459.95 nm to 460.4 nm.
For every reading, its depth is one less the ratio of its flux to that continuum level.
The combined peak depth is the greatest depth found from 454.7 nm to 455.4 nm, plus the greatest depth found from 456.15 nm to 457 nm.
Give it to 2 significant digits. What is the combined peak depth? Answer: -0.042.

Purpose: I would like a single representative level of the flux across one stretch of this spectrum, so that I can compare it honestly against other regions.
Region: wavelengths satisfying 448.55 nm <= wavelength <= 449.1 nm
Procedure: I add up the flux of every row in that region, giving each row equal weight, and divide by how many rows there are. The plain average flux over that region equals 6.13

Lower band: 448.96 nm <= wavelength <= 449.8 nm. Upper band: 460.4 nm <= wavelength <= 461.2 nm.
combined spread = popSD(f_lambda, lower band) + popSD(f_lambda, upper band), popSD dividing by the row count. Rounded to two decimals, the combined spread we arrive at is 0.39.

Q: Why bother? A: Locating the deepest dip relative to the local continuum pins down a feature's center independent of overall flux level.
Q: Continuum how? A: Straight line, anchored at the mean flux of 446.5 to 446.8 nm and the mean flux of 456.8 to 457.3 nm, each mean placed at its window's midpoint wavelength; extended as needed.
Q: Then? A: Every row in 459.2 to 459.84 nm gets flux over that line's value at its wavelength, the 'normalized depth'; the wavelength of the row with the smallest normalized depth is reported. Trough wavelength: 459.686 nm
